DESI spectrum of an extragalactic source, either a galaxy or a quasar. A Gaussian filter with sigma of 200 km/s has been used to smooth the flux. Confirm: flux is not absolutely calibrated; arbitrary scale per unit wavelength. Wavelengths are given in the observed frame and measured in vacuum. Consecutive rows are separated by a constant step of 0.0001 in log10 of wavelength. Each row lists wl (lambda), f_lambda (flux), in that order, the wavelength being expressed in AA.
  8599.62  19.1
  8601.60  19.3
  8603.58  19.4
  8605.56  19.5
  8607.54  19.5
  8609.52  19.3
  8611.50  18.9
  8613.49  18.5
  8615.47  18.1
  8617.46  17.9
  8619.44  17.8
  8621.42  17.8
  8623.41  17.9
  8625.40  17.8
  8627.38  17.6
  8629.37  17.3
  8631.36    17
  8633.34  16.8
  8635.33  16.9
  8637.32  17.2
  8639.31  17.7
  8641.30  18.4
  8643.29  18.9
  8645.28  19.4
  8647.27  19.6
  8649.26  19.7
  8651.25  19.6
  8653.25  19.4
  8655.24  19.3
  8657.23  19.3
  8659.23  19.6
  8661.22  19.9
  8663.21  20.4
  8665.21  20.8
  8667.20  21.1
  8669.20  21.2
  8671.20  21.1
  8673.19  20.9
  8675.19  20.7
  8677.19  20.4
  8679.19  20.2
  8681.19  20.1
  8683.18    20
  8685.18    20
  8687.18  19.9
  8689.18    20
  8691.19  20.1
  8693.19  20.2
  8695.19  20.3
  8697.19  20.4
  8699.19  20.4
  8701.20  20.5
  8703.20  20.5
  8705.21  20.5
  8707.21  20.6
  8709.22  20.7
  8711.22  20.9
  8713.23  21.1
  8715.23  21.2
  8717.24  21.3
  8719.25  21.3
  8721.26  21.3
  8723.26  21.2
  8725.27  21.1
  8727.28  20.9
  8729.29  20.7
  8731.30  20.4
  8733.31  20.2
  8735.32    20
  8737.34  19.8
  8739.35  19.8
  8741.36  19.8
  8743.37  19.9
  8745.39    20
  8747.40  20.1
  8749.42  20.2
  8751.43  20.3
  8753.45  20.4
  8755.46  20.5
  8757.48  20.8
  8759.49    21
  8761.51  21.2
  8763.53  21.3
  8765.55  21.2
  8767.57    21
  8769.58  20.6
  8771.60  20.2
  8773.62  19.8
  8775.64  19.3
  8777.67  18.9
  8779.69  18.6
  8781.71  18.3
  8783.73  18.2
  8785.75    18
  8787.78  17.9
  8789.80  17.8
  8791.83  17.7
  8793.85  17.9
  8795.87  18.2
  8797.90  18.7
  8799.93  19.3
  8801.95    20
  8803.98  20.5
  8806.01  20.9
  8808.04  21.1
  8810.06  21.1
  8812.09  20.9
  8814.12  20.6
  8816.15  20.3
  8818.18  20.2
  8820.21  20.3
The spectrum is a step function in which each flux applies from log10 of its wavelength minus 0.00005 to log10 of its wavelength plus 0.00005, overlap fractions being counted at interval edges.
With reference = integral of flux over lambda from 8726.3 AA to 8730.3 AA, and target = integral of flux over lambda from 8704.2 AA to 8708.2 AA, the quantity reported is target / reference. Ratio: 0.99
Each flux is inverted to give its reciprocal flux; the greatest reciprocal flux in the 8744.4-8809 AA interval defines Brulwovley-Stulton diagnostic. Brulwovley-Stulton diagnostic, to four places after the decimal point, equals 0.0565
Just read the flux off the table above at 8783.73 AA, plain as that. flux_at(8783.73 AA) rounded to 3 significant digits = 18.2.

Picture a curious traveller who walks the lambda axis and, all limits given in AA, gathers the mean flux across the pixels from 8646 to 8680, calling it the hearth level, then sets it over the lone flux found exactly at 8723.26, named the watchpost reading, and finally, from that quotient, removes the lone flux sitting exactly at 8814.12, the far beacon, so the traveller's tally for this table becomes -19.6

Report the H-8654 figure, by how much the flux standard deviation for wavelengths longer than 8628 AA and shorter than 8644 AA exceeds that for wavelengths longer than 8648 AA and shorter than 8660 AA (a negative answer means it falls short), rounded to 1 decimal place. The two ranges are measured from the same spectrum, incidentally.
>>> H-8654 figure 0.6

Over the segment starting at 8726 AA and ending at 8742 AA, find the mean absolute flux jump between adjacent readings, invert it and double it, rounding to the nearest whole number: 13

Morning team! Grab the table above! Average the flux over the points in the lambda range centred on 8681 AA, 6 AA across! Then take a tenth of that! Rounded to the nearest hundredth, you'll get 2.01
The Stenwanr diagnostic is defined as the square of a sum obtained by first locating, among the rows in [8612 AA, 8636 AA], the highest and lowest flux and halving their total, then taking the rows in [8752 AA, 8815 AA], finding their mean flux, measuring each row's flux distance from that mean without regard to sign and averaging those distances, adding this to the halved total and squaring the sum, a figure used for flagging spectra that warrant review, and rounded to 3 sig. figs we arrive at 353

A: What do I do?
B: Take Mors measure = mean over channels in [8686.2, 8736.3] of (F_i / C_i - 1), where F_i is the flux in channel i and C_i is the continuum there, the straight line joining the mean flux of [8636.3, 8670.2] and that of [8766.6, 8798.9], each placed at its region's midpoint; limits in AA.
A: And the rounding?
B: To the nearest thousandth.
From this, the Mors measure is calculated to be 0.075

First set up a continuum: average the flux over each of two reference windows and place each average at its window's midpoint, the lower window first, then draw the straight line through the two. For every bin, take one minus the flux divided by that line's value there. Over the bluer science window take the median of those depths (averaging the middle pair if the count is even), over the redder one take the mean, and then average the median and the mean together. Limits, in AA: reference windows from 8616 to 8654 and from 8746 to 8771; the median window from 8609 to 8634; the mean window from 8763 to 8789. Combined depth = 0.04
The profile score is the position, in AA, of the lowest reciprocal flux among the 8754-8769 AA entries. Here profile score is 8763.53 AA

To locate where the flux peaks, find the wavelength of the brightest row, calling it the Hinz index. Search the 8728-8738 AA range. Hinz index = 8729.29 AA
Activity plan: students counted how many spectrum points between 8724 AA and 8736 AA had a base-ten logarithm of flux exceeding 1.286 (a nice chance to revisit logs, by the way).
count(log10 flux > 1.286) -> 6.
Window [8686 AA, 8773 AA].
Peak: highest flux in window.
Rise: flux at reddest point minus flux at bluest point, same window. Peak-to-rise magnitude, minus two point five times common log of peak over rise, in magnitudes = -4.6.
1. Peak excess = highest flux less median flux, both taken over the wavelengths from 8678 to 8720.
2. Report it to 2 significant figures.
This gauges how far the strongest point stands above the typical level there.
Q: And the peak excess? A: 0.90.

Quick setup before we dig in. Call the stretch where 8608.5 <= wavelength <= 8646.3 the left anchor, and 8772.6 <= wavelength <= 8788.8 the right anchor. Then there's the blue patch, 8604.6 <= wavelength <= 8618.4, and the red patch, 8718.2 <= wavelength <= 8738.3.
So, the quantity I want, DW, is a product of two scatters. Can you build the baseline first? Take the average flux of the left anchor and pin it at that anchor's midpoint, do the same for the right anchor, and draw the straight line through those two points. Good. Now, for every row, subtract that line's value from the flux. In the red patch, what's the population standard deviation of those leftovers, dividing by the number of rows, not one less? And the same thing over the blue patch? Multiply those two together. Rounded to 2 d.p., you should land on 0.35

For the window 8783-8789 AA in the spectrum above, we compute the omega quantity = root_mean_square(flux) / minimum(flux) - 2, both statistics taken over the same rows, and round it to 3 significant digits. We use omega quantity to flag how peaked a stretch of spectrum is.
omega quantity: -0.993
